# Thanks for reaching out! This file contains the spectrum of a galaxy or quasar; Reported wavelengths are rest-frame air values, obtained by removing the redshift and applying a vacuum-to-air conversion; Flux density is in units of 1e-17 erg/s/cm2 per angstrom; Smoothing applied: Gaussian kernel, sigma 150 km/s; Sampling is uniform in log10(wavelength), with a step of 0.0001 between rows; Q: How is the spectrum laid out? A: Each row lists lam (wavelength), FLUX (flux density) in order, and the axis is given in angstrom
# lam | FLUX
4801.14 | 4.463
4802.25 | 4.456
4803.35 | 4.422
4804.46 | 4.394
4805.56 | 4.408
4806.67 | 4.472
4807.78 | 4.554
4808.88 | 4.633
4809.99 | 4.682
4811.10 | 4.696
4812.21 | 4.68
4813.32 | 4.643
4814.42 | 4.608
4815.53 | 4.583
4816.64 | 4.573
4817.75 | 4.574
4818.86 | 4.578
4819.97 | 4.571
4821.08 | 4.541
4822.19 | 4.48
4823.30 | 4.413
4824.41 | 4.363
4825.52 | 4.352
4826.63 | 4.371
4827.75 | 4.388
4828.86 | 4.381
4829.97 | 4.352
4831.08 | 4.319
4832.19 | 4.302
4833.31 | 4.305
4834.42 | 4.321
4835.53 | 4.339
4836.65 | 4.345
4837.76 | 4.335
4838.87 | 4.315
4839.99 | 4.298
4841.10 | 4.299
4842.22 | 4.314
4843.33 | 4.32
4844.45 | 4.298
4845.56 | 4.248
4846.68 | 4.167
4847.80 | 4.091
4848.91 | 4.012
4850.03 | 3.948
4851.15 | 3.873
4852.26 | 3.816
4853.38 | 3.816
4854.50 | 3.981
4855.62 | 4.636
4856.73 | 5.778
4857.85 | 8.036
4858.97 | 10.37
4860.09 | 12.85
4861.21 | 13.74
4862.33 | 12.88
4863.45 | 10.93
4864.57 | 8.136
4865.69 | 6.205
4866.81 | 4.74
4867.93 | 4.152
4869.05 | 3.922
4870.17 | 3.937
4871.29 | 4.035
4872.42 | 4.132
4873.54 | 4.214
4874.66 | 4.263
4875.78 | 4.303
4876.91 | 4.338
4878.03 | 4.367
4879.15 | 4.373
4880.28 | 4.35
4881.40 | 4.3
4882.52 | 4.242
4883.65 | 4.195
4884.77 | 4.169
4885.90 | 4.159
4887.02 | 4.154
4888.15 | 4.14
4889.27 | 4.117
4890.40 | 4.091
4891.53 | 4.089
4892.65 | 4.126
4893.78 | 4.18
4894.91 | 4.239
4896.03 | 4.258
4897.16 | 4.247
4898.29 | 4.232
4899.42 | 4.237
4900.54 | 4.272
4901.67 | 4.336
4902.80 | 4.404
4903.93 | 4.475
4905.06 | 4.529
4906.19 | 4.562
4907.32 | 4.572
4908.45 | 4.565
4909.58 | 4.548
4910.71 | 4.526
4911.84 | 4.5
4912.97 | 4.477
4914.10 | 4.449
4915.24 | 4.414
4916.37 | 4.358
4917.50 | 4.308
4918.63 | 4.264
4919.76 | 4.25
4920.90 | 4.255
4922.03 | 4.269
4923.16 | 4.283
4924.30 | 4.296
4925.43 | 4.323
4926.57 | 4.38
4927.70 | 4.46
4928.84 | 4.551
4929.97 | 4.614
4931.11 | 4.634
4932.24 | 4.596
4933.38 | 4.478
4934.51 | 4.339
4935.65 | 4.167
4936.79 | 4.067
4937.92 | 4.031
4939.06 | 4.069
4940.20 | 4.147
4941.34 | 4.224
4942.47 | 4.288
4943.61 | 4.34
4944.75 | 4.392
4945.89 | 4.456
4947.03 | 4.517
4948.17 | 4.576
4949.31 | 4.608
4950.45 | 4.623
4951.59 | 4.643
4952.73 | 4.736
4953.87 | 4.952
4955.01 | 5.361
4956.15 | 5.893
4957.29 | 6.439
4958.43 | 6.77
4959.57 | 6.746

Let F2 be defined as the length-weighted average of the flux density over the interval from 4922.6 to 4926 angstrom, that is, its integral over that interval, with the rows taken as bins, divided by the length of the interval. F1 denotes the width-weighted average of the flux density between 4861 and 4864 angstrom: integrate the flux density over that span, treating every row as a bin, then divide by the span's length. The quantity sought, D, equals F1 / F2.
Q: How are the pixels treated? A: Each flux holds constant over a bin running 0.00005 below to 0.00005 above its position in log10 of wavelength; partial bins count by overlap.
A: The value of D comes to 2.88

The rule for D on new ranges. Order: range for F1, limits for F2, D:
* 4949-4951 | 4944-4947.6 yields 1.04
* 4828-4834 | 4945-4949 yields 0.96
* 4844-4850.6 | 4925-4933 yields 0.91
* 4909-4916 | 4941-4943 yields 1.05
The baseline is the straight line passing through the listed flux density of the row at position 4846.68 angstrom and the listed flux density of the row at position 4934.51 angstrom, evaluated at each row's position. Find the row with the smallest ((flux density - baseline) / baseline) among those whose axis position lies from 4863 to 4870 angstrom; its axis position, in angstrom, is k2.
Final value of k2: 4869.05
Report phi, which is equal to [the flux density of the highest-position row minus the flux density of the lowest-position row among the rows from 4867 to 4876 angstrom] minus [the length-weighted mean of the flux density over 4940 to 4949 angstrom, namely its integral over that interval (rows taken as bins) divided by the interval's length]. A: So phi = -4.2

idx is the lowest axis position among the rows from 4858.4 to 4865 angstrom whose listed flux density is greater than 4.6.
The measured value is 4858.97 angstrom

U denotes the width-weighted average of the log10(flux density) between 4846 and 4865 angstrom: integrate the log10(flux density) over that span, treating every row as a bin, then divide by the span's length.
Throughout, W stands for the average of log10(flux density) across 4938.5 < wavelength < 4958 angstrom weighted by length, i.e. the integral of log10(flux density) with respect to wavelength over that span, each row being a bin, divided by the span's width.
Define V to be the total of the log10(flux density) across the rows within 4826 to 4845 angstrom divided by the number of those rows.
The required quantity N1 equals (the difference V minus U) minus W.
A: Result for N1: -0.82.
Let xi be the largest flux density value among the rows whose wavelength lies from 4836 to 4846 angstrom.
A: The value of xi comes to 4.345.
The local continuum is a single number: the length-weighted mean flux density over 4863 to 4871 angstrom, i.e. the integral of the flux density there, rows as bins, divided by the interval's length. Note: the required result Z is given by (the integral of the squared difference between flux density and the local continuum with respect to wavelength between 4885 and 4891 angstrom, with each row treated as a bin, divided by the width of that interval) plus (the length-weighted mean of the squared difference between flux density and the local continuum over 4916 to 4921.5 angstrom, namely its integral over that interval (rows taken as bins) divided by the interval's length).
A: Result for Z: 5.5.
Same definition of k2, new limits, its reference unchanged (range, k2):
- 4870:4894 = 4870.17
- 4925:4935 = 4934.51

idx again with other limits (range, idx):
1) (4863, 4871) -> 4863.45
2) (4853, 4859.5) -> 4855.62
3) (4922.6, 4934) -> 4929.97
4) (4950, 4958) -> 4950.45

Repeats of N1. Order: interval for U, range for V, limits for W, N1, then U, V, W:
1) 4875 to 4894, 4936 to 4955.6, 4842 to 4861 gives -0.68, 0.62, 0.649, 0.702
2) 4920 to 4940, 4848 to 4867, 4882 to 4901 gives -0.45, 0.64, 0.804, 0.622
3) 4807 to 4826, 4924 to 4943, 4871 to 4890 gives -0.65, 0.66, 0.636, 0.626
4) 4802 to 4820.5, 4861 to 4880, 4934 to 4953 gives -0.56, 0.66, 0.735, 0.639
